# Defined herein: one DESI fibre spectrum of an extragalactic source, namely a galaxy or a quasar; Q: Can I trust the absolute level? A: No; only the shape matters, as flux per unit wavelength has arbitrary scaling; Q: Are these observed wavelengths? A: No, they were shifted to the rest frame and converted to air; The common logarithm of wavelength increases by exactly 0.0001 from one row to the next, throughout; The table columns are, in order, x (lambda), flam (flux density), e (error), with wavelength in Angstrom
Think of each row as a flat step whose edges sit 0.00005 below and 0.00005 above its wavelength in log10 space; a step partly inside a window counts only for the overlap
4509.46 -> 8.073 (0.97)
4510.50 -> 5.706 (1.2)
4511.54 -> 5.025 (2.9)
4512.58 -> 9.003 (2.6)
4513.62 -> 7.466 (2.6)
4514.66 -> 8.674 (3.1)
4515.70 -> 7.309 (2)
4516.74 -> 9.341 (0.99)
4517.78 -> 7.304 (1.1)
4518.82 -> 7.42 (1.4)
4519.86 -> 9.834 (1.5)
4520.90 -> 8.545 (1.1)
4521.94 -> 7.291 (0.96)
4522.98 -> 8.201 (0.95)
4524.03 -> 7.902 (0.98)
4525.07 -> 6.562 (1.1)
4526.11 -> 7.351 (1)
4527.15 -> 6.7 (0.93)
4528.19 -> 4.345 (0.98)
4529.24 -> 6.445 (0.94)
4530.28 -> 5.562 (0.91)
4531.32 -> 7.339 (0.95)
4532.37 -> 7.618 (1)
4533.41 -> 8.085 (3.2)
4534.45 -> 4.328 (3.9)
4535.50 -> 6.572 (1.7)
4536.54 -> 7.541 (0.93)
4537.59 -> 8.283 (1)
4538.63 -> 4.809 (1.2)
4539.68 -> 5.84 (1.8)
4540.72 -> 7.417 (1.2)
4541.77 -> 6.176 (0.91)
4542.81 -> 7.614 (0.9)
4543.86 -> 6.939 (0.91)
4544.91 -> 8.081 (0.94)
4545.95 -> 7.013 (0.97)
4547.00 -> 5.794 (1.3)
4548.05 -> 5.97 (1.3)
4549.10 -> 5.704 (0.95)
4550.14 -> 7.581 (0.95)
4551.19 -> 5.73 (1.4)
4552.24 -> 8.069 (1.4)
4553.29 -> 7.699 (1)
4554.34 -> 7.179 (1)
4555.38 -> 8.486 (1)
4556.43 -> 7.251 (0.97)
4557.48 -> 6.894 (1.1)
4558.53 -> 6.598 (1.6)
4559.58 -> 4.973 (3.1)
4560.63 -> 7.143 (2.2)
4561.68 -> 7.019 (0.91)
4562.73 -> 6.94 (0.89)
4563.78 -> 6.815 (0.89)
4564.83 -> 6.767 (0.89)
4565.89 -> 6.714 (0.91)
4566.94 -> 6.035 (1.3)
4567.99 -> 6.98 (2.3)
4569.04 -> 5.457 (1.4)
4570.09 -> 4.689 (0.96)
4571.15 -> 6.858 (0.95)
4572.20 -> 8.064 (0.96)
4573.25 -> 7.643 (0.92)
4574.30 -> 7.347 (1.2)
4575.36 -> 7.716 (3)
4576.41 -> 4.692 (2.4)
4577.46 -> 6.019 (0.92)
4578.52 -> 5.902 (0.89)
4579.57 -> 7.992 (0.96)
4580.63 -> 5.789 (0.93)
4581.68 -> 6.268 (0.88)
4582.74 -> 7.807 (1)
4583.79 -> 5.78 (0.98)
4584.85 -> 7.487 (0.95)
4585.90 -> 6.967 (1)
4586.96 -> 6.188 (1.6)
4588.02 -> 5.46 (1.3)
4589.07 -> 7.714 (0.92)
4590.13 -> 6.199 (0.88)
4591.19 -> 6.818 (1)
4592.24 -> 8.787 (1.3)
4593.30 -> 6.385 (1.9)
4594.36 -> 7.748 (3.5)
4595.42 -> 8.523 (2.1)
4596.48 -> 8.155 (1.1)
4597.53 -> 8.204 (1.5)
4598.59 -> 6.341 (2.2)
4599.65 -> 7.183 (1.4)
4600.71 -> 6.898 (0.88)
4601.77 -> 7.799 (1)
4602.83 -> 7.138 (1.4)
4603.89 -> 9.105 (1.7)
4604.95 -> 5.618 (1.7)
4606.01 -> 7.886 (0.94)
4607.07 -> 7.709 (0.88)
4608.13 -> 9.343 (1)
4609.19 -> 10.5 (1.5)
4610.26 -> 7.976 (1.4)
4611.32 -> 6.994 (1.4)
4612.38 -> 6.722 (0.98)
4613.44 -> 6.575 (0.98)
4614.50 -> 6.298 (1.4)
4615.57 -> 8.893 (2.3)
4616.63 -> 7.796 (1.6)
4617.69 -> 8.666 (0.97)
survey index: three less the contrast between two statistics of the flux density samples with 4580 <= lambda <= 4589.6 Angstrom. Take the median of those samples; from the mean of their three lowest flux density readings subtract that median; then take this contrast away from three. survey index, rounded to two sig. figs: 3.6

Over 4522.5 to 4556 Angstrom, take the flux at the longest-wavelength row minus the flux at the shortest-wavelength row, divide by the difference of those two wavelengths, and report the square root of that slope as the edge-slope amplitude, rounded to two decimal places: 0.09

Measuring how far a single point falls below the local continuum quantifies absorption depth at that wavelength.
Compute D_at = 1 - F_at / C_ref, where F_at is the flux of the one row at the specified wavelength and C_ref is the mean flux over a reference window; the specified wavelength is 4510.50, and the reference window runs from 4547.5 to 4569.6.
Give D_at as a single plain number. 0.16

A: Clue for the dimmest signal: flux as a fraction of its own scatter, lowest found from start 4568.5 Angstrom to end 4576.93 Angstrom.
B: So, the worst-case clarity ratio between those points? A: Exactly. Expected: 2.0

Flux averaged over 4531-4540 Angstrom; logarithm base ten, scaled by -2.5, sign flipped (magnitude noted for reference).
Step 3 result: 2.07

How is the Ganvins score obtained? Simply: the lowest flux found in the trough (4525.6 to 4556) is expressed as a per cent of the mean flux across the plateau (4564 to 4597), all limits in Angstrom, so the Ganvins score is 64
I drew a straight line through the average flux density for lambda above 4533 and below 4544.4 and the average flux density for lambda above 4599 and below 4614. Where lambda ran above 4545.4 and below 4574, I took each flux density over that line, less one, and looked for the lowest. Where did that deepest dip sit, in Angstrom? 4570.09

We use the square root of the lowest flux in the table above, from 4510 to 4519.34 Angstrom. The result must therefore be 2.24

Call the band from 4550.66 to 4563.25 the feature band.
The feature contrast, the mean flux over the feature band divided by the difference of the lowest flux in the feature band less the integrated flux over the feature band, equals -0.0842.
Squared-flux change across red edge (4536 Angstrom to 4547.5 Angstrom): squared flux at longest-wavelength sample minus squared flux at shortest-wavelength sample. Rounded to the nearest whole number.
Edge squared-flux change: -23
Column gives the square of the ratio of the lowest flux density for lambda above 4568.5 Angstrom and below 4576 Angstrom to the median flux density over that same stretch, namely 0.41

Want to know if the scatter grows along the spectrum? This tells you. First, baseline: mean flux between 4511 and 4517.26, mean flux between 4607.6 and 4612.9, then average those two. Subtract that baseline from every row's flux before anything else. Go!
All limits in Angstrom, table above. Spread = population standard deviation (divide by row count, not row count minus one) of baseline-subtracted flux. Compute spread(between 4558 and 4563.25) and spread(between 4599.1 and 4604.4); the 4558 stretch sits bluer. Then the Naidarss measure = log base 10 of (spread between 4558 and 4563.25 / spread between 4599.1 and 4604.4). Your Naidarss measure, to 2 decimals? 0.00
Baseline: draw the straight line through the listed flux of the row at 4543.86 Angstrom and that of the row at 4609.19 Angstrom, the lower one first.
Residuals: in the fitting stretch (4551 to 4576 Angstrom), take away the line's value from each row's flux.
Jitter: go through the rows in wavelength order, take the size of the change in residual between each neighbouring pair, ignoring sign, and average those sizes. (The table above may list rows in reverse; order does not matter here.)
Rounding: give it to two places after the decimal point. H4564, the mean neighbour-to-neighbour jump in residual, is 0.85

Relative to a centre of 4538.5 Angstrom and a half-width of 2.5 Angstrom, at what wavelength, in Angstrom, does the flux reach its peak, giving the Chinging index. 4537.59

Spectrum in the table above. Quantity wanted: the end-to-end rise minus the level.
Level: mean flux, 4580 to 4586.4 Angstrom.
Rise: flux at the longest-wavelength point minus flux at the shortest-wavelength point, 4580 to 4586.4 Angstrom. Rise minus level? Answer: -5.5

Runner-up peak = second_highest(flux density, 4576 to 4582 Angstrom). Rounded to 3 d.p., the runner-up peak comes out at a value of 6.268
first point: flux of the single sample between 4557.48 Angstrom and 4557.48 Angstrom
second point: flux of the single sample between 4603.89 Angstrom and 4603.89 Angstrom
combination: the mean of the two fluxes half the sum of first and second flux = 8.0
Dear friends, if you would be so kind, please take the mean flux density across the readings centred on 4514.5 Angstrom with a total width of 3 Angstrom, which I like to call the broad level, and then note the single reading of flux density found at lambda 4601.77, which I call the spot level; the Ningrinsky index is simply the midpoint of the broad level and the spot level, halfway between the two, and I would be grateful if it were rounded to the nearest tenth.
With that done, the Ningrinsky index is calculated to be 7.8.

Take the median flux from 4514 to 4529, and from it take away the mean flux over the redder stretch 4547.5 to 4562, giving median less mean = 0.51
